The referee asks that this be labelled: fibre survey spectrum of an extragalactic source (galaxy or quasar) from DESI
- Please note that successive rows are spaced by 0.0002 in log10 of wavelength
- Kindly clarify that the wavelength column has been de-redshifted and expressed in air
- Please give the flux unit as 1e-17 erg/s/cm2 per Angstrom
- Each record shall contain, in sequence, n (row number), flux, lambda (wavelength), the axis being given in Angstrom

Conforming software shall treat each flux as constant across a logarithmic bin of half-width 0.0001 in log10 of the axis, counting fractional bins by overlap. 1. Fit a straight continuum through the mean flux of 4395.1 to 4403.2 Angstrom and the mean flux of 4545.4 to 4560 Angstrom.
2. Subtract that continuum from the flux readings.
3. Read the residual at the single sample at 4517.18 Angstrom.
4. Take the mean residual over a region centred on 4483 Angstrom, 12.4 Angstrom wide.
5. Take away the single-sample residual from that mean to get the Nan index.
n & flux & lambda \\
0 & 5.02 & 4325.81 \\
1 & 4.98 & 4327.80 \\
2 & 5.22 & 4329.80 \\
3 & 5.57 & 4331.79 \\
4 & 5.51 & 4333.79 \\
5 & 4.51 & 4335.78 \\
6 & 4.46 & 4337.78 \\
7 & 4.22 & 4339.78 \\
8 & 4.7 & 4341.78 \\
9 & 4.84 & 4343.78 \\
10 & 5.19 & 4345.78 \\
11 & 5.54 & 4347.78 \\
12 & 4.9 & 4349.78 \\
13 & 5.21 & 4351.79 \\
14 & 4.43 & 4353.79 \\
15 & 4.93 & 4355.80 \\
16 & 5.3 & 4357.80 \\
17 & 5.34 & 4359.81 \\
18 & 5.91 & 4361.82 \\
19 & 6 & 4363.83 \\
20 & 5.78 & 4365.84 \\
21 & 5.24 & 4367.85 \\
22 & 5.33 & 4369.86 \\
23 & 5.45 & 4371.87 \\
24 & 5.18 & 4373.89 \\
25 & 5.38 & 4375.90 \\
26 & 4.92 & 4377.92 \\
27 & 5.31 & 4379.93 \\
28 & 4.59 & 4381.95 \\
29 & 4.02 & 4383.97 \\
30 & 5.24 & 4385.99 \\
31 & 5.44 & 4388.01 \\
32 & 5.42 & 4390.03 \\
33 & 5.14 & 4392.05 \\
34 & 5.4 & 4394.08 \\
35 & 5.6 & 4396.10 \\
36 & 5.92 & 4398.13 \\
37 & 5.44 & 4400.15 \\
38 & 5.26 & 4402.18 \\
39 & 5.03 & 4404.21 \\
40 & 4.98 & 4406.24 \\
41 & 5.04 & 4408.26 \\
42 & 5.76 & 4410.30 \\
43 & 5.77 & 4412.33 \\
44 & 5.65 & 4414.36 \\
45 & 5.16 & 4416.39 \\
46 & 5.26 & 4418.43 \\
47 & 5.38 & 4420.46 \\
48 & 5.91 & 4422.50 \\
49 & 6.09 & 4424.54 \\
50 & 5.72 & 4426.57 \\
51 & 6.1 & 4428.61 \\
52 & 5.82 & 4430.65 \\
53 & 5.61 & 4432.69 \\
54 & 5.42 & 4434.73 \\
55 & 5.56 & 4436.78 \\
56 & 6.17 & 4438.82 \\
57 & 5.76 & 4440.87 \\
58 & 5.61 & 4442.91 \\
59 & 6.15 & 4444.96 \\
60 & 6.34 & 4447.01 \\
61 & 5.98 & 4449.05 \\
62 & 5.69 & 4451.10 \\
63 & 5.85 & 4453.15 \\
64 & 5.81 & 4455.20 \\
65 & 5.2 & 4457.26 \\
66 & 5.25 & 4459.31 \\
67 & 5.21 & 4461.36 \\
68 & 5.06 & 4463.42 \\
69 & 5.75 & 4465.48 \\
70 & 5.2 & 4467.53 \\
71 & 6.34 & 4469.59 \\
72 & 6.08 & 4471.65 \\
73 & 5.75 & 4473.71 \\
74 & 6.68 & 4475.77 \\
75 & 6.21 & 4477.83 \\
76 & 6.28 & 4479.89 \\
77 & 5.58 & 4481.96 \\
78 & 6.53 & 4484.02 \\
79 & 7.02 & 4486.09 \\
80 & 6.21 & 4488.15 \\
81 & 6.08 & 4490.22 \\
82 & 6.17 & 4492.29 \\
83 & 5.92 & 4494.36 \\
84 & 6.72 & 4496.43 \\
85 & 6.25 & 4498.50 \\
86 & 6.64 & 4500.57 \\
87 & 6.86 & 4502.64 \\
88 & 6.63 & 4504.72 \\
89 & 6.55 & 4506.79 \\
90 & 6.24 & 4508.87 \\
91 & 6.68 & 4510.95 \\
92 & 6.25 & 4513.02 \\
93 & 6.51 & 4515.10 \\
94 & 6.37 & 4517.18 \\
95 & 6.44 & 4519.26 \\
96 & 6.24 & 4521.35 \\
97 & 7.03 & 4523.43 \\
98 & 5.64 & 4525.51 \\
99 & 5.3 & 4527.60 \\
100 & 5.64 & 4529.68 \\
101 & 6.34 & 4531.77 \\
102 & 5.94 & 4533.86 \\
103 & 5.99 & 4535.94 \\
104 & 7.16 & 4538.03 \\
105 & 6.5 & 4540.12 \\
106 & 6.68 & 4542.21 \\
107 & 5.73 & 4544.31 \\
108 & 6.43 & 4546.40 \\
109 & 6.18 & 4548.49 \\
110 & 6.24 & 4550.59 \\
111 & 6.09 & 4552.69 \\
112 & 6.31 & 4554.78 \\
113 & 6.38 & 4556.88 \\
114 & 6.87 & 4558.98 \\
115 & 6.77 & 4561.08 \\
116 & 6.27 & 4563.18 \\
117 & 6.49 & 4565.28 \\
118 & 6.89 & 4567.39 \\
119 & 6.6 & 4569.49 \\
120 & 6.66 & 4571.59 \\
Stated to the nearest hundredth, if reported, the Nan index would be 0.11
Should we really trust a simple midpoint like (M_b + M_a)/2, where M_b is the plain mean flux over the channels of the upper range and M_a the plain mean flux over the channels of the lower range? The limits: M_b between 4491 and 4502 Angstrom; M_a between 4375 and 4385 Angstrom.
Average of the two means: 5.6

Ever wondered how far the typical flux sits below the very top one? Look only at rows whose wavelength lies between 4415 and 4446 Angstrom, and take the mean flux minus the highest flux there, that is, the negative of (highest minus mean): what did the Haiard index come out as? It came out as -0.46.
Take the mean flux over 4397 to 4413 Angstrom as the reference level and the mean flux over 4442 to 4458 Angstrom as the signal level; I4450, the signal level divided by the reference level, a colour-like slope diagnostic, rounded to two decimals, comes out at 1.08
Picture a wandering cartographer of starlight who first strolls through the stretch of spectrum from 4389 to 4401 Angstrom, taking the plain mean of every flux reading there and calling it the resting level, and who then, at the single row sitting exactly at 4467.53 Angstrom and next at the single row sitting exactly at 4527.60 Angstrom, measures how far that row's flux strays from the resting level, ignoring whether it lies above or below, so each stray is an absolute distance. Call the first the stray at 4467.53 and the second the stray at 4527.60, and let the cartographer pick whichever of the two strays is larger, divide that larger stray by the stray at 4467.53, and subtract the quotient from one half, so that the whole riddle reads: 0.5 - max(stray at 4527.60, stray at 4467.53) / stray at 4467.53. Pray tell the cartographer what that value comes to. -0.50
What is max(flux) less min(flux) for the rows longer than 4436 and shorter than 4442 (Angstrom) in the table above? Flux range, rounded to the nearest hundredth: 0.61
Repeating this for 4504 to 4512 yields 0.44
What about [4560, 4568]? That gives 0.62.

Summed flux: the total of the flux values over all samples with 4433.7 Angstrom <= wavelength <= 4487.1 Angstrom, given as 152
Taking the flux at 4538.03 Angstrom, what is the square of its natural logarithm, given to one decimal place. 3.9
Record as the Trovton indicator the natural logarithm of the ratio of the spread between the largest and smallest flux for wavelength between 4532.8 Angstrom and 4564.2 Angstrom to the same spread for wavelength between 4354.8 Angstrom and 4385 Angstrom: -0.3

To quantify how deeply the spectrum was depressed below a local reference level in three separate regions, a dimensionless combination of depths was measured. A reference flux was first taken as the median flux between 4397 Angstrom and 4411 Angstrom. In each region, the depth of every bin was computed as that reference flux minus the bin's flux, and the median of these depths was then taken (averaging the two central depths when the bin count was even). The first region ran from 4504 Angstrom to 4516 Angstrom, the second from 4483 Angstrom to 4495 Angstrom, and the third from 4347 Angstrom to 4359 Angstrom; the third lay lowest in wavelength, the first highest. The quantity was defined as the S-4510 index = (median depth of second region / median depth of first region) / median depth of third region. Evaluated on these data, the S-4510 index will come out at 4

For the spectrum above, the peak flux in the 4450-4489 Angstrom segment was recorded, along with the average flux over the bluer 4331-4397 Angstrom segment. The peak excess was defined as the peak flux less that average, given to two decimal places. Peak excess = 1.87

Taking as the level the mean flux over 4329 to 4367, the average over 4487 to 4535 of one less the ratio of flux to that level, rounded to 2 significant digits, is -0.22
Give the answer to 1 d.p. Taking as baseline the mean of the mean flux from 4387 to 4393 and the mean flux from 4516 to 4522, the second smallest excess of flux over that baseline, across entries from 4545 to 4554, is 0.3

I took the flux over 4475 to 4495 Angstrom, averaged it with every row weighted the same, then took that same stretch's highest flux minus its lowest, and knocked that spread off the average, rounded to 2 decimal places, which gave 4.83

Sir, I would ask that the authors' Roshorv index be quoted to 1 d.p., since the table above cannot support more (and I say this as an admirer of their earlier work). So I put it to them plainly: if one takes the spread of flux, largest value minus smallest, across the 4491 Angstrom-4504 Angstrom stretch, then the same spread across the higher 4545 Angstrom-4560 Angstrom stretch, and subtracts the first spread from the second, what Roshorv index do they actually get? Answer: -0.2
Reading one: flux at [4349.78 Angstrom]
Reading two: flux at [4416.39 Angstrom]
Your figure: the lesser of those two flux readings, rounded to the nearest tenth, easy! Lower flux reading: 4.9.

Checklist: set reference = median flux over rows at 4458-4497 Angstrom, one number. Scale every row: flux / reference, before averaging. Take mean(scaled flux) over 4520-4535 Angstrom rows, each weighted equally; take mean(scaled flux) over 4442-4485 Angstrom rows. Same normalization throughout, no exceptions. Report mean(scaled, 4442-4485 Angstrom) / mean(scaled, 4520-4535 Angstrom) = 0.97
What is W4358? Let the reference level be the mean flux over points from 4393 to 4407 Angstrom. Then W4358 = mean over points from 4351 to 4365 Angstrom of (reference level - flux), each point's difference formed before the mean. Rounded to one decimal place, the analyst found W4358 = 0.1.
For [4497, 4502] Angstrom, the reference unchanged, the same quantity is -1.1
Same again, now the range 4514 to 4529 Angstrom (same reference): -0.8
